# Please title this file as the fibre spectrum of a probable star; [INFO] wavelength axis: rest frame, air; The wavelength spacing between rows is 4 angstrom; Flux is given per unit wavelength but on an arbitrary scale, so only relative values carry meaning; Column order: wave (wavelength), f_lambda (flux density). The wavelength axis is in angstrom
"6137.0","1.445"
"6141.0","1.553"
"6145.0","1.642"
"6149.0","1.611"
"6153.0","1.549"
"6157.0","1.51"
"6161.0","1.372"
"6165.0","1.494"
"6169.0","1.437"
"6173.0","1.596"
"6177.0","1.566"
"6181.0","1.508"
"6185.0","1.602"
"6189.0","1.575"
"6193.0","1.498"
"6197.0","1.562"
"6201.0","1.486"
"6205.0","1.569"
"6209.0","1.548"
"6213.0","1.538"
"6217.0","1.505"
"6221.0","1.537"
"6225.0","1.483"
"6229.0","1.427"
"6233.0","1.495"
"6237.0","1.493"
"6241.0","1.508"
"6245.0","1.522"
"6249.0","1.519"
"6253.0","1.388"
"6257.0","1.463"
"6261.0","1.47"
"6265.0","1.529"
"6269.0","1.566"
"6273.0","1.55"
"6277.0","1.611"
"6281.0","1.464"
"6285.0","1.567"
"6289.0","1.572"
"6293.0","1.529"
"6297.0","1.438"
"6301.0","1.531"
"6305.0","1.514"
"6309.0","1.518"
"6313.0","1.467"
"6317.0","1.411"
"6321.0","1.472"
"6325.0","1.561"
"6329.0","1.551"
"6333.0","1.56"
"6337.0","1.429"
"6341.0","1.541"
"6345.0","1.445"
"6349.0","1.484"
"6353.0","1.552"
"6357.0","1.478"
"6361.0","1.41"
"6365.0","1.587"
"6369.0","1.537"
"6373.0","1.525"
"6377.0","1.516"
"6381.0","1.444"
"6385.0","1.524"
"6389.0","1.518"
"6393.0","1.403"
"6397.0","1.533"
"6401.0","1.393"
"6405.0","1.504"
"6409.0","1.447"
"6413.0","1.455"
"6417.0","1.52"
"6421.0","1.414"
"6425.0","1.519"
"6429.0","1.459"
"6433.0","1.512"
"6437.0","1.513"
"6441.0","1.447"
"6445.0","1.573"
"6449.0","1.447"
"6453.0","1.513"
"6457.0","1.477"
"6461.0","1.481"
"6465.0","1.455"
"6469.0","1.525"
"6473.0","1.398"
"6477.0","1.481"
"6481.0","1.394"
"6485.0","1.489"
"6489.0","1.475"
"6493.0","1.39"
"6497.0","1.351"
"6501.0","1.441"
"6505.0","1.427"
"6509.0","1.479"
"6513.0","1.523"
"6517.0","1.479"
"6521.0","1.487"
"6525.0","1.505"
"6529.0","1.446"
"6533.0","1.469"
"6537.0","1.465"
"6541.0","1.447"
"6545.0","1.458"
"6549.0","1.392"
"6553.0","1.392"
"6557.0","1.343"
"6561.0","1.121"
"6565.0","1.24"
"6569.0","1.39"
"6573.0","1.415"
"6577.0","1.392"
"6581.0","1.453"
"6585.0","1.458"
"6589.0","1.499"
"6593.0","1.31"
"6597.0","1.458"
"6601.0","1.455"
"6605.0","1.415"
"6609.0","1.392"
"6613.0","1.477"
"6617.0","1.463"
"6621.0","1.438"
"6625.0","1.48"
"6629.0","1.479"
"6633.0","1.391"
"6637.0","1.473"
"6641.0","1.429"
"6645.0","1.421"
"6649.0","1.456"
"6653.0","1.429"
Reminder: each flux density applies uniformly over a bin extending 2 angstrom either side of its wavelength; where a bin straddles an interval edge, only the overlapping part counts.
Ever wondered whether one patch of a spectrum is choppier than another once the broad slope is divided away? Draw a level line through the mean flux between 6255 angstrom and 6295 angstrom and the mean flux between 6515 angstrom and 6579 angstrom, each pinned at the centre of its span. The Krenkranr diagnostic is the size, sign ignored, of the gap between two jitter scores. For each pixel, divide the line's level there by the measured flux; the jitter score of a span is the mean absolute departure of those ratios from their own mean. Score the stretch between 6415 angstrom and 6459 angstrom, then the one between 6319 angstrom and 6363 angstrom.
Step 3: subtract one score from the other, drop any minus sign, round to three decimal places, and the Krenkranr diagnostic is 0.008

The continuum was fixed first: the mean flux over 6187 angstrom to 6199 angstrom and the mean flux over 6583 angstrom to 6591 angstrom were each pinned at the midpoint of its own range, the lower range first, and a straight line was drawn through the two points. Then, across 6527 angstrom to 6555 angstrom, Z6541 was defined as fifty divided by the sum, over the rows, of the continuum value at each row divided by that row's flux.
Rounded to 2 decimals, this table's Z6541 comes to 6.91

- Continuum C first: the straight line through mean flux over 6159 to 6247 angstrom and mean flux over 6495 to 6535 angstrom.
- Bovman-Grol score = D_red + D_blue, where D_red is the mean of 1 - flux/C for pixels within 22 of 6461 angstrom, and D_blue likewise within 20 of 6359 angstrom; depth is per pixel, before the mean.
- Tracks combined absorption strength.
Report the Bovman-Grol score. -0.015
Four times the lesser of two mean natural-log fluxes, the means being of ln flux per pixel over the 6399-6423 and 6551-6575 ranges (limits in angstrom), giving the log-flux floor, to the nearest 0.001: 1.088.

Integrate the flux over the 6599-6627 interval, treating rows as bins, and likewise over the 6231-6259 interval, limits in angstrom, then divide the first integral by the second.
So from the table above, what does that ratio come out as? 0.97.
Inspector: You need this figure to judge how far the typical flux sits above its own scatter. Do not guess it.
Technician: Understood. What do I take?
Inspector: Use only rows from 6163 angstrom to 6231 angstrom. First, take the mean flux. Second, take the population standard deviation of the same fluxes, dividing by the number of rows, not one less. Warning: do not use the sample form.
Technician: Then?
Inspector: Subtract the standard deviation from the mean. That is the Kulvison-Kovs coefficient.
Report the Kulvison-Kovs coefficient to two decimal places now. 1.48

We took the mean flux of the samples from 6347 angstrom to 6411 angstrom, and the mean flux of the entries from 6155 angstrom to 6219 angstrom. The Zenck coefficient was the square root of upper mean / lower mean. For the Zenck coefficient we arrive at 0.989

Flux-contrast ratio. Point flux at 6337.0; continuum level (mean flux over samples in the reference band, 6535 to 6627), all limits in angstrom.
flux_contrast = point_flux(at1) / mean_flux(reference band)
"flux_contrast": 1.02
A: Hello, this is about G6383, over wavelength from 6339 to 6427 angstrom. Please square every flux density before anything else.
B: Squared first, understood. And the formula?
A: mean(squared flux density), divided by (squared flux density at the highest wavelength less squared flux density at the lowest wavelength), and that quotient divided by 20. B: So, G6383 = -1.6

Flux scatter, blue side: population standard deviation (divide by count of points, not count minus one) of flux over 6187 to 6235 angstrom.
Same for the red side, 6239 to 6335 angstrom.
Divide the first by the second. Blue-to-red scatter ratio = 0.8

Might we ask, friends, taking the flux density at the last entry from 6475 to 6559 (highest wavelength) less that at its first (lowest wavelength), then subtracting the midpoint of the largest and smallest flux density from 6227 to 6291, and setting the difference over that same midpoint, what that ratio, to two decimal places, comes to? -1.09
